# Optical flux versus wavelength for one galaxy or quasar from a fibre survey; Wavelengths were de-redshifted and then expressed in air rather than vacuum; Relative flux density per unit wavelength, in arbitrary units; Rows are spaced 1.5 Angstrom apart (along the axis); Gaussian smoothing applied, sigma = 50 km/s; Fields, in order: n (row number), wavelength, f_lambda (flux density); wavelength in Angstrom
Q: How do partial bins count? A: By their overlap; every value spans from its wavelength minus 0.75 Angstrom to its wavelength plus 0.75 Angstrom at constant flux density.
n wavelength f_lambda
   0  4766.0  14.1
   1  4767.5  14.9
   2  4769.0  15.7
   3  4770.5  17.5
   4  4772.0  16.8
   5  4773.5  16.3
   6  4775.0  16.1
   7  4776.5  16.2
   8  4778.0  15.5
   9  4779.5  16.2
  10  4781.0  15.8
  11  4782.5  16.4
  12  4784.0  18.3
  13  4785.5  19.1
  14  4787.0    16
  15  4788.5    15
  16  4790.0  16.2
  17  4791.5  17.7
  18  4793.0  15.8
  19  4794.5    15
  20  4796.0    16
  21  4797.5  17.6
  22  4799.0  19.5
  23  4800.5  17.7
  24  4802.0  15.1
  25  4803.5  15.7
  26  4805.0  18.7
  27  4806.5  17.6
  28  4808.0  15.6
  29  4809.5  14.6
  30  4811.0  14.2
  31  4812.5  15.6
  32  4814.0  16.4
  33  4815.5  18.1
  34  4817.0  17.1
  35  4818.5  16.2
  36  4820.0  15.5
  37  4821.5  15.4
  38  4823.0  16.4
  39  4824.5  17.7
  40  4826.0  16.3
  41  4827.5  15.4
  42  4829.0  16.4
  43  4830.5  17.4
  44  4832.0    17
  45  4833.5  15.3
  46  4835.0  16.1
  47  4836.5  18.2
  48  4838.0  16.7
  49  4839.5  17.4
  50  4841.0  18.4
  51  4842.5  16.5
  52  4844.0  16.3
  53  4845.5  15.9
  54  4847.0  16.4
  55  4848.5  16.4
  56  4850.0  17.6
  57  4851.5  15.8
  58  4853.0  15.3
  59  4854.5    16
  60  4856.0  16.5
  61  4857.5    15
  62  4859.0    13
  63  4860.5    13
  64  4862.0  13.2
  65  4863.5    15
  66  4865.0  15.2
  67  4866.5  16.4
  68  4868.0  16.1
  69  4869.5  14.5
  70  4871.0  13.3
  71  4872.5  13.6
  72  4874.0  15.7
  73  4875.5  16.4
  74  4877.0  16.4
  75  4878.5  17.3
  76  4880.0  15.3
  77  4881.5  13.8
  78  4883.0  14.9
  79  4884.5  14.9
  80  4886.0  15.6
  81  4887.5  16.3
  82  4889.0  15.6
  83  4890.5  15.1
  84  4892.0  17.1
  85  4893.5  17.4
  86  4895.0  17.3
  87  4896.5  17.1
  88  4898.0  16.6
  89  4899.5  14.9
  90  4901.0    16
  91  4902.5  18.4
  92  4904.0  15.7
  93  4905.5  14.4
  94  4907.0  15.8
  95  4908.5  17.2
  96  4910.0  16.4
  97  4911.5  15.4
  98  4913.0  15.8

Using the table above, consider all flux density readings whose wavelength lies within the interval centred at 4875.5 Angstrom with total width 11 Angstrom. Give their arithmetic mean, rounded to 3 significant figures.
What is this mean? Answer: 15.4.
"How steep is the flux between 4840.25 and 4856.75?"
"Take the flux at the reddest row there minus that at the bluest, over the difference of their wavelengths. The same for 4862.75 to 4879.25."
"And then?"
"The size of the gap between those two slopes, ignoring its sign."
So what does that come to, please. 0.28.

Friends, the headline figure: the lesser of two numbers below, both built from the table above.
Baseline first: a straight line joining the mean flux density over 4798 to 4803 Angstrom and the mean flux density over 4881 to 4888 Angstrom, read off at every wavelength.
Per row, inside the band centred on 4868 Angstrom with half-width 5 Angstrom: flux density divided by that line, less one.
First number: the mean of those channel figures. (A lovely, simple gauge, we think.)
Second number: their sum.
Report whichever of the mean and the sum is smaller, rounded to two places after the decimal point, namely -0.31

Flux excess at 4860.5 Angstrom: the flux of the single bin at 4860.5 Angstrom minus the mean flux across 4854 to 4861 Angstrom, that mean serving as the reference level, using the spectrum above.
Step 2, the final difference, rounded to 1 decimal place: -1.7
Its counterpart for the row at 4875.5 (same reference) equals 1.7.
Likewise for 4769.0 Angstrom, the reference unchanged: 1.0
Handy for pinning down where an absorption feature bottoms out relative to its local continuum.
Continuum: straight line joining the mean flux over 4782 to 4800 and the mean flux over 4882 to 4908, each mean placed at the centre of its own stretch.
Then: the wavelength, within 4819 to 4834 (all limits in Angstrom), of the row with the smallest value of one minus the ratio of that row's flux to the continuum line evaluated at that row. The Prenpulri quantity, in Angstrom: 4824.5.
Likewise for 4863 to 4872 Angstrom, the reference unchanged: 4866.5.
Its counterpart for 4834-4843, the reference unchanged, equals 4841.0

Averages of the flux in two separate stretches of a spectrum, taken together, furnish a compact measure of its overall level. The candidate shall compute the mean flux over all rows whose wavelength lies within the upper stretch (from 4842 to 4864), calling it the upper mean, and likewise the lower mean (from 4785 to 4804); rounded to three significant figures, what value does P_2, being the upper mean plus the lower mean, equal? 32.1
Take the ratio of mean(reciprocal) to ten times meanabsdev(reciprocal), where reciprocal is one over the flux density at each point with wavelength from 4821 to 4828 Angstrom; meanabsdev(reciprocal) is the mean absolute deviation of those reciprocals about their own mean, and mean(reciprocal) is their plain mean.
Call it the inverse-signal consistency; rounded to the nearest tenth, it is 2.4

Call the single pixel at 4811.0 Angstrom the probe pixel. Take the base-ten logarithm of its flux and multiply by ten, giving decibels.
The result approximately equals 11.5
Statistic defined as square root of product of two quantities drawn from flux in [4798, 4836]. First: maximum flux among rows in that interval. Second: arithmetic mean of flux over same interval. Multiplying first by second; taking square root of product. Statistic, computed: 17.9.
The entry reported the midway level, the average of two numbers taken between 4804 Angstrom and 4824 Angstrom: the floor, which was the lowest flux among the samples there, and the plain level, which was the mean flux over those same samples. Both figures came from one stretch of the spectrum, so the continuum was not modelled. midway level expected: 15.2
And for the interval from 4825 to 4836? 15.8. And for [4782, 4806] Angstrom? 15.9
